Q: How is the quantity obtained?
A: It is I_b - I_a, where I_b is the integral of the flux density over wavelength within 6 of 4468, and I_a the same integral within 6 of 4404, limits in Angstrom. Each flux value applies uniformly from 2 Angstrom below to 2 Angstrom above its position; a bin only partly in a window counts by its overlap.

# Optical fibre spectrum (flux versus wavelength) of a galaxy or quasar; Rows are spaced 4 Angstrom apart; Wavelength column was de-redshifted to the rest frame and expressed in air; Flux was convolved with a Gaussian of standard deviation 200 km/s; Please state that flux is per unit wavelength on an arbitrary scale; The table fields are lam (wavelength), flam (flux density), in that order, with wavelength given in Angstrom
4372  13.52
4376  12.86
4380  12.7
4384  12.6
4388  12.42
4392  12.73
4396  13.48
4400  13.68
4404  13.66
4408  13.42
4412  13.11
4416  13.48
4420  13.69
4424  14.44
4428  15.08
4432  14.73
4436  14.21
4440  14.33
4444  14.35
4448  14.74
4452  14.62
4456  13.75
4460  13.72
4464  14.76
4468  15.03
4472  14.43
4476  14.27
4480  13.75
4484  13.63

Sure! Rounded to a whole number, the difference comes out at 14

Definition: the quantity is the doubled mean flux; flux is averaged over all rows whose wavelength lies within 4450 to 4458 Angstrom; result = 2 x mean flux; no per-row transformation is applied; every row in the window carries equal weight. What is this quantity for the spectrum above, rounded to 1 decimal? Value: 28.4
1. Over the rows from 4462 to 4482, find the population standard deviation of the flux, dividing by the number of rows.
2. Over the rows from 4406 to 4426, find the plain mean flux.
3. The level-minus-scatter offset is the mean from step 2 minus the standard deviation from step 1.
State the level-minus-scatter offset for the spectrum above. 13.2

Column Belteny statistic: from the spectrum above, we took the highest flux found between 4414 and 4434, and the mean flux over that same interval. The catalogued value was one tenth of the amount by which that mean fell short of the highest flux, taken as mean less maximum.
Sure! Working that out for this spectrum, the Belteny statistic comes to -0.080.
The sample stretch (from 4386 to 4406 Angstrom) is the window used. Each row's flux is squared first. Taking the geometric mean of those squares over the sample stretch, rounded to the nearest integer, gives 174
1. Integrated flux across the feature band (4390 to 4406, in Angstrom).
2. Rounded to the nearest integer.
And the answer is 214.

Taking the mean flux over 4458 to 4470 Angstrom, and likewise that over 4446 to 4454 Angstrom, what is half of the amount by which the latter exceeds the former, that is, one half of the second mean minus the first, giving 0.1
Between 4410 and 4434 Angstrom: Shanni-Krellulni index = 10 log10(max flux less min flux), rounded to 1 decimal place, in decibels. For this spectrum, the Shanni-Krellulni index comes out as 2.9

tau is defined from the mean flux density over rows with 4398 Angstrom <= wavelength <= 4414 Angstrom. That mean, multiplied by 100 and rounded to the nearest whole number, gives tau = 1347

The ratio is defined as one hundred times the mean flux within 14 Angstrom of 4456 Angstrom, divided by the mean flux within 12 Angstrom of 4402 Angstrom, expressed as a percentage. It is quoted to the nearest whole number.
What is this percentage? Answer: 108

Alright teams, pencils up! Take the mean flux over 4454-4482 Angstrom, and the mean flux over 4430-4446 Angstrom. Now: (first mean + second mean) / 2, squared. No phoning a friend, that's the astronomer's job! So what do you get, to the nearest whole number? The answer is 205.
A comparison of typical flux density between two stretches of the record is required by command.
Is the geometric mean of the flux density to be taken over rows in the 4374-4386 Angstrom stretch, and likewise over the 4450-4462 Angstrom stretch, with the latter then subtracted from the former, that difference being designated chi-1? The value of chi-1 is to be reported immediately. -1.3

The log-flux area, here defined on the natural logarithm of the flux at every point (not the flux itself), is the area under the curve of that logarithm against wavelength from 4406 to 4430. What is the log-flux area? 63.1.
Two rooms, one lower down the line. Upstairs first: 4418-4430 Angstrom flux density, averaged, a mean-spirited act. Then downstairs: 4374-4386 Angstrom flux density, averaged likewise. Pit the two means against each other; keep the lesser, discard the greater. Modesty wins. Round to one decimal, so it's 12.7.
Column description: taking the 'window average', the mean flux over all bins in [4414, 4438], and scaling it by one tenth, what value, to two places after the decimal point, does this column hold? 1.43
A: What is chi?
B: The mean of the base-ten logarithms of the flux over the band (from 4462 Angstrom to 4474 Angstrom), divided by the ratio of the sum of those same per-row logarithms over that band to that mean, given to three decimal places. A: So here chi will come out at 0.389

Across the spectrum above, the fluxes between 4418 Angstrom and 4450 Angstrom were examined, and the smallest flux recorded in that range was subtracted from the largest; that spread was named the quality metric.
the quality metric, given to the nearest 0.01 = 1.39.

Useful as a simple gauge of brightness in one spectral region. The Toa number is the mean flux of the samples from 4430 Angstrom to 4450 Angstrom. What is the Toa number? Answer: 14.5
